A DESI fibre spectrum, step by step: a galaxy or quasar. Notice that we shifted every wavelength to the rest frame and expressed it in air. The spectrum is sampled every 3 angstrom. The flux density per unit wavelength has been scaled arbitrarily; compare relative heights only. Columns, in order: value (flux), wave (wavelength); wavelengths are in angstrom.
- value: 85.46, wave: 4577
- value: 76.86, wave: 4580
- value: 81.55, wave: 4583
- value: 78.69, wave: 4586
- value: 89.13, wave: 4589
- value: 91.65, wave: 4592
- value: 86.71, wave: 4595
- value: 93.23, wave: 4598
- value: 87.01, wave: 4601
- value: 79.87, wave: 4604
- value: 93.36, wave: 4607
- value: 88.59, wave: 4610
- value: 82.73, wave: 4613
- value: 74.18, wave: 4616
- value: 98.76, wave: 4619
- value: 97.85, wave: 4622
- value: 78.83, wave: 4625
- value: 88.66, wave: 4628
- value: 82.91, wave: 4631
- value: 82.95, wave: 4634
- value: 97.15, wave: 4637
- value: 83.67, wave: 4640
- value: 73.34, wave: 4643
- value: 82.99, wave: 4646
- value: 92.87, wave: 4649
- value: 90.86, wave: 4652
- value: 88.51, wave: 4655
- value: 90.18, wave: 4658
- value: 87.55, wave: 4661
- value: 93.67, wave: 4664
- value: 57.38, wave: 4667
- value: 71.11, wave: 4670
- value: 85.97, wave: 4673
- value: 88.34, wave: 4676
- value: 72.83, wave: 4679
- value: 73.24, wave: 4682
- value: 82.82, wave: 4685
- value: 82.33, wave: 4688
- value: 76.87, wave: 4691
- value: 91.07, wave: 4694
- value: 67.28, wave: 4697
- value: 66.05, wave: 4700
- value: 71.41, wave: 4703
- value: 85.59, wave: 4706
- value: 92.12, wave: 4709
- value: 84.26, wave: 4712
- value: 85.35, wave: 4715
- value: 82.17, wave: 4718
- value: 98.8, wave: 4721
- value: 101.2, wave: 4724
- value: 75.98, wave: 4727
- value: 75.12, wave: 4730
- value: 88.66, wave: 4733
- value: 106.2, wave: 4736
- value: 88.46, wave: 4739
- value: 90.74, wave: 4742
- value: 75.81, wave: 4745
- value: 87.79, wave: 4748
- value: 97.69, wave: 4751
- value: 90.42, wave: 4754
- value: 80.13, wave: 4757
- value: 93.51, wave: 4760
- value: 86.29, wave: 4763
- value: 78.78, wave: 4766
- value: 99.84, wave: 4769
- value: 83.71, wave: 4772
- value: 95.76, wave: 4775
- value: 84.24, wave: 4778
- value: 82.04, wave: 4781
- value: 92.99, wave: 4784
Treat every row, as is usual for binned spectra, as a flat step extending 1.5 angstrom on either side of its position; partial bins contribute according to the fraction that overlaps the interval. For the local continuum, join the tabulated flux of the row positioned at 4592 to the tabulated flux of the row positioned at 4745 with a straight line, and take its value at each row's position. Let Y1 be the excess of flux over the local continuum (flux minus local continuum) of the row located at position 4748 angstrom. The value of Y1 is 12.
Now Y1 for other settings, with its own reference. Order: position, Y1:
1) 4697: -13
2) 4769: 27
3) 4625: -9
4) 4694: 10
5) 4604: -11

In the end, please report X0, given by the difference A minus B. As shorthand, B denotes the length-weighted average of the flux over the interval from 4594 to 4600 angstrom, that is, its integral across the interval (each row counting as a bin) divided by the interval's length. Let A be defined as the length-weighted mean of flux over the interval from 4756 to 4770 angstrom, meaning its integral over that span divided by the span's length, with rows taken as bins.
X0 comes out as -2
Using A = 88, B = 90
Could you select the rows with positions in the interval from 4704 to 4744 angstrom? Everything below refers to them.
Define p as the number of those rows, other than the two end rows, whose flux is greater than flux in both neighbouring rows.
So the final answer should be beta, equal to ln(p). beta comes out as 1.39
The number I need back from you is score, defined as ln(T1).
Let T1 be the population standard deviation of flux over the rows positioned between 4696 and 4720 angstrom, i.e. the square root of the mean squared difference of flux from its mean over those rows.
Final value 2.20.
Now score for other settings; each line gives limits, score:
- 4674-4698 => 2.04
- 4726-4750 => 2.28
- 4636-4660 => 1.93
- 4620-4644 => 2.07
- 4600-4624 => 2.09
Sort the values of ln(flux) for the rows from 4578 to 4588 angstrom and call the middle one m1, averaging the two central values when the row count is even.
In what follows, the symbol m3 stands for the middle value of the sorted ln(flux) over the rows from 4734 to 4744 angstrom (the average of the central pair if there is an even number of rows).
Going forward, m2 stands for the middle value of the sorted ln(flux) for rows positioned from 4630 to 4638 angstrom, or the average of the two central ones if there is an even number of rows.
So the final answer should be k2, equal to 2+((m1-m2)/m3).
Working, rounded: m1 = 4.37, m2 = 4.42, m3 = 4.51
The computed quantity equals 1.99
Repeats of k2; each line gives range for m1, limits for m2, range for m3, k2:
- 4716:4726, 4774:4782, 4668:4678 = 2.04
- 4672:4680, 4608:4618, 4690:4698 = 2.01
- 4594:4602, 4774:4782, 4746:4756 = 2.01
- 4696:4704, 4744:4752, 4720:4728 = 1.94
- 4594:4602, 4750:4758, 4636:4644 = 1.99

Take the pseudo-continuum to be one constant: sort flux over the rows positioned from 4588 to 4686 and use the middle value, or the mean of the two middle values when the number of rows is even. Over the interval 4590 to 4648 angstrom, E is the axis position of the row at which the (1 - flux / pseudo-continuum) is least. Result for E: 4619 angstrom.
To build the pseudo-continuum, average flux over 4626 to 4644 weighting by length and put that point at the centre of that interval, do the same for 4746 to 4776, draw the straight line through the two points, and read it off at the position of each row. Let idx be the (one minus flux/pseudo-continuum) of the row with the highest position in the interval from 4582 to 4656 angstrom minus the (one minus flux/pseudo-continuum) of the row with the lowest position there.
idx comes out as -0.05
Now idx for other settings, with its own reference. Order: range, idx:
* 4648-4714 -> 0.12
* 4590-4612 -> 0.04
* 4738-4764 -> 0.03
